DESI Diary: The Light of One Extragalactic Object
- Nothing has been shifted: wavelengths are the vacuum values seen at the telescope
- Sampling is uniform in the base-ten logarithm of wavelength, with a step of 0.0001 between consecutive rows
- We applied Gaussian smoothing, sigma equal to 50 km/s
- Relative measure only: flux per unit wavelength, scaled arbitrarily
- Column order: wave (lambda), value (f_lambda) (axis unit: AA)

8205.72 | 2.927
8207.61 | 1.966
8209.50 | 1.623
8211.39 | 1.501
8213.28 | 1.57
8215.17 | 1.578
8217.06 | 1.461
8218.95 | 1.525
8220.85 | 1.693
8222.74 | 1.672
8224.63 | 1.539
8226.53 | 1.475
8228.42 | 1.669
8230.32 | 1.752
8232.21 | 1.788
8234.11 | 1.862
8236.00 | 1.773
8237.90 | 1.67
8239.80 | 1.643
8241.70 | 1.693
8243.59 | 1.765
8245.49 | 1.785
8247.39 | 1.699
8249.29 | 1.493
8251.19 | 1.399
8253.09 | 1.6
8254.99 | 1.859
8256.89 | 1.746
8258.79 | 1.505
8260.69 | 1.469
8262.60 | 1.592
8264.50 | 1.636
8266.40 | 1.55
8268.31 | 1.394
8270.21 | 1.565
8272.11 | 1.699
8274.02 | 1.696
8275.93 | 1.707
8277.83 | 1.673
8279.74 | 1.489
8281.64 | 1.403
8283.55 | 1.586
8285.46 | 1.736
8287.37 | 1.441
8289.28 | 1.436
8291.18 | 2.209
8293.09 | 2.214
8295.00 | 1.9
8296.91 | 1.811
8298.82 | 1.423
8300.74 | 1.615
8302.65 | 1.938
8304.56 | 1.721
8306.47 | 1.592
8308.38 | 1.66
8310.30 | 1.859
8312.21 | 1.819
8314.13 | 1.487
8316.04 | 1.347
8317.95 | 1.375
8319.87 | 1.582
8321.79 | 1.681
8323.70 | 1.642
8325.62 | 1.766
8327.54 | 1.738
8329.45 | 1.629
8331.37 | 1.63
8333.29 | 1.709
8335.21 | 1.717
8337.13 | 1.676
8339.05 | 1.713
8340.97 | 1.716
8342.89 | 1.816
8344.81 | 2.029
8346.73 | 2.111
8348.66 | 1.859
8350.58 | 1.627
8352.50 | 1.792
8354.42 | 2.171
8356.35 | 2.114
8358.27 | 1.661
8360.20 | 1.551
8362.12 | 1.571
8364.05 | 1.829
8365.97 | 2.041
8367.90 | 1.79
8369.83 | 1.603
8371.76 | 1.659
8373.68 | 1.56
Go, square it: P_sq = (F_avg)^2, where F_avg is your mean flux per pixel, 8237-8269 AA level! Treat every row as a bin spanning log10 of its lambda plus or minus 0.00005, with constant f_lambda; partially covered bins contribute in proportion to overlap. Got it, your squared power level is 2.62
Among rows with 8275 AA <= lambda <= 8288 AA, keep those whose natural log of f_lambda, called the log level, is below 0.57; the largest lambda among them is 8287.37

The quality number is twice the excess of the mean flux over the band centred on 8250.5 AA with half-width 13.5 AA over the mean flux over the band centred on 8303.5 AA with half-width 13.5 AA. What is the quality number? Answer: -0.24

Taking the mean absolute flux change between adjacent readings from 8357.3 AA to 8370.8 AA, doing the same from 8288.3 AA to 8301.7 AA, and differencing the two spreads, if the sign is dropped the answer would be 0.12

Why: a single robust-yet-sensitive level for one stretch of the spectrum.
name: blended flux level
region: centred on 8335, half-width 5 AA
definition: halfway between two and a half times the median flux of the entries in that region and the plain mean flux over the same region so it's 2.98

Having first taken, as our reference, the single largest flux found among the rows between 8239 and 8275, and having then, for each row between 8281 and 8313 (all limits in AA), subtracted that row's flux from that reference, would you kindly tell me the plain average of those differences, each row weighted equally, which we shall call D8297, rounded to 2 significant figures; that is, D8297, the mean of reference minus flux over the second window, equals 0.13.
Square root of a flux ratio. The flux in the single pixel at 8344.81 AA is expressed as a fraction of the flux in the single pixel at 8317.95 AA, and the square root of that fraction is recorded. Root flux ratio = 1.21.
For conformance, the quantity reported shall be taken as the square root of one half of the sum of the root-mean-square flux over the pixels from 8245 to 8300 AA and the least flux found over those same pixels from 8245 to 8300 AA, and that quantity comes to 1.24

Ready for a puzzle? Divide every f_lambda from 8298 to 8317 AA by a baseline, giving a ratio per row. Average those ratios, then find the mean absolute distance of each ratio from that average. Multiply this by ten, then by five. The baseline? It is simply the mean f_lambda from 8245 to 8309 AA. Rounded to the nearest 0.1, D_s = 4.6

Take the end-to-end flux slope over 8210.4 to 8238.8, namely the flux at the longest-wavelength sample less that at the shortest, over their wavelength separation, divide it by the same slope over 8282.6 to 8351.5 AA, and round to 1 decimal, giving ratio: 10.4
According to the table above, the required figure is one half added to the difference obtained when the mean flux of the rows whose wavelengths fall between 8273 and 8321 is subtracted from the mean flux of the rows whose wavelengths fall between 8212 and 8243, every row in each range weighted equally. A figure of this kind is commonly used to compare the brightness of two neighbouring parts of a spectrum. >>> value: 0.48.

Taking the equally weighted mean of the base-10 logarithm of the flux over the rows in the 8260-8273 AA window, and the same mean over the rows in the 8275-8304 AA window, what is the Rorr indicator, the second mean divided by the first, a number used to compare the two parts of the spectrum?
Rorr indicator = 1.18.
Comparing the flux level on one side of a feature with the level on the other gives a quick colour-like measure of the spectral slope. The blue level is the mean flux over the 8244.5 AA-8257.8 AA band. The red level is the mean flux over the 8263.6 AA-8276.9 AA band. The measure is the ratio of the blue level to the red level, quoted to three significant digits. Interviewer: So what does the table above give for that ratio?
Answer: 1.03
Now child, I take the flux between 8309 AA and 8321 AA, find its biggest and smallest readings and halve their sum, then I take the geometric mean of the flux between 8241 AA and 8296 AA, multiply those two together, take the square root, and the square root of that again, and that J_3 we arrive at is 1.27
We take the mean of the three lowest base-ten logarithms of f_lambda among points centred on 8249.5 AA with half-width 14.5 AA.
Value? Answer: 0.16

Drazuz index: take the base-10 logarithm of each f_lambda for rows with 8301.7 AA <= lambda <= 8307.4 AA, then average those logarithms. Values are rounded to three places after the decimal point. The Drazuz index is 0.242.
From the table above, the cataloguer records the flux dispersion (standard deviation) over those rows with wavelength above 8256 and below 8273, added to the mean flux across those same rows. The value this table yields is 1.68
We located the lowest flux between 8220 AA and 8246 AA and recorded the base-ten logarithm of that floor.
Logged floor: 0.17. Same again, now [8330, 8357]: 0.21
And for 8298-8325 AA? 0.13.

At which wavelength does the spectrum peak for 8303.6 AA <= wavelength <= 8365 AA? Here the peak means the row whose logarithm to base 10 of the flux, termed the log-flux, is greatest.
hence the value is 8354.42 AA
